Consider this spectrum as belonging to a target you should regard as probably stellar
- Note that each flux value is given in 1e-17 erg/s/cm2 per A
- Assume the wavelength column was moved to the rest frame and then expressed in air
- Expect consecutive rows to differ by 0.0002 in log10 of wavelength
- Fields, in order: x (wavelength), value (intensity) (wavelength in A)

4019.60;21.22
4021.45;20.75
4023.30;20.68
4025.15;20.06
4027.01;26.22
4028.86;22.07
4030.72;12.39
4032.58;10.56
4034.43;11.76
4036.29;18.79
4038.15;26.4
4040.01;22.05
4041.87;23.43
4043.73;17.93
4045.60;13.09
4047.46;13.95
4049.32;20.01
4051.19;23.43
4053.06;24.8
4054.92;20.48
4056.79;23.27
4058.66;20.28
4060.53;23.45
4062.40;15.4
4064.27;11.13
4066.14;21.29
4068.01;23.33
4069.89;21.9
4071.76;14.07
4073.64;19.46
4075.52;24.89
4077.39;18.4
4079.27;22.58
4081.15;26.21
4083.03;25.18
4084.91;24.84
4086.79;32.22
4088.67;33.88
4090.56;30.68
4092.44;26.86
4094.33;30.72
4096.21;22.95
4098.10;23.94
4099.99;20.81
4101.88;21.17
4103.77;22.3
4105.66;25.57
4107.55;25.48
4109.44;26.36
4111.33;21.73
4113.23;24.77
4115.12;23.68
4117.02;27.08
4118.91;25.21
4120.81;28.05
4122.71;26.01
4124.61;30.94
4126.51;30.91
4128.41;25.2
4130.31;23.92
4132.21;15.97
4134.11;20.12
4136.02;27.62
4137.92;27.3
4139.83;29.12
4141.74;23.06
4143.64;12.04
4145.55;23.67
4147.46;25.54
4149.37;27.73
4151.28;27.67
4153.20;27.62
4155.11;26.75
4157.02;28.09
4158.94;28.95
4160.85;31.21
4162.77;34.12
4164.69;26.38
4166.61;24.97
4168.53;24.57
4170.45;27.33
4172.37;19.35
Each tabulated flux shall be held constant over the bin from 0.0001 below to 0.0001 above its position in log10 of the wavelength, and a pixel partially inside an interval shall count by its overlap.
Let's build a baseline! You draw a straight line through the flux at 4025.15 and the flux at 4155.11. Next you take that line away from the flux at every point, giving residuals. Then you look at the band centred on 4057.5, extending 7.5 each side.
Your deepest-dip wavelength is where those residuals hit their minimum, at 4064.27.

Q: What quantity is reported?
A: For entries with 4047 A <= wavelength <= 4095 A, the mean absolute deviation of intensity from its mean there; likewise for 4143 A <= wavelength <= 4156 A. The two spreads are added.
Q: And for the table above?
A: 8.0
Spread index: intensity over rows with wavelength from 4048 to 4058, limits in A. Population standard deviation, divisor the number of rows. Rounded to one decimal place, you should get 1.8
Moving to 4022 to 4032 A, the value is 4.5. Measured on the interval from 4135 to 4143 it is 2.3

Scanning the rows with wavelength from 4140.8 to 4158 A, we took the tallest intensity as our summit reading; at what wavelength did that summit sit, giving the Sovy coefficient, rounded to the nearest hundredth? 4157.02 A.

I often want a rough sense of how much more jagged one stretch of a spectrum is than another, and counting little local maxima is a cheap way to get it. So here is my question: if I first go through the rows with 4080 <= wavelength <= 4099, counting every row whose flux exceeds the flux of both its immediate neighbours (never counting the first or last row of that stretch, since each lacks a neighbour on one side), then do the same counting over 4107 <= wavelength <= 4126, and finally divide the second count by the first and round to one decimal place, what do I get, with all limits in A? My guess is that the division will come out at 2.0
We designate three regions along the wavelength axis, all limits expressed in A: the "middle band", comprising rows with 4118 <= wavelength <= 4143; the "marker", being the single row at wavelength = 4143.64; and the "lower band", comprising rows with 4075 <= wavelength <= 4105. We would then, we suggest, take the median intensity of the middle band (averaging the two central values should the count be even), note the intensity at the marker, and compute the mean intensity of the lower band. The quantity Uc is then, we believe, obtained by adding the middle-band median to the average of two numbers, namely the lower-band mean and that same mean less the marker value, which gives 45.5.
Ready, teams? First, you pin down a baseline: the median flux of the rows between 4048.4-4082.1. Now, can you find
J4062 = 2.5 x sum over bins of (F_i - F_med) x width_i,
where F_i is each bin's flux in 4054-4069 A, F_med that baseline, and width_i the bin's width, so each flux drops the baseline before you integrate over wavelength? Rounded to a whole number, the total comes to -66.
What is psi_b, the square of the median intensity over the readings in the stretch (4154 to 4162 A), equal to 813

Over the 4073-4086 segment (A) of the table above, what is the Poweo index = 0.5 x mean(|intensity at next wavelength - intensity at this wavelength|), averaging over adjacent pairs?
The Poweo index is 1.8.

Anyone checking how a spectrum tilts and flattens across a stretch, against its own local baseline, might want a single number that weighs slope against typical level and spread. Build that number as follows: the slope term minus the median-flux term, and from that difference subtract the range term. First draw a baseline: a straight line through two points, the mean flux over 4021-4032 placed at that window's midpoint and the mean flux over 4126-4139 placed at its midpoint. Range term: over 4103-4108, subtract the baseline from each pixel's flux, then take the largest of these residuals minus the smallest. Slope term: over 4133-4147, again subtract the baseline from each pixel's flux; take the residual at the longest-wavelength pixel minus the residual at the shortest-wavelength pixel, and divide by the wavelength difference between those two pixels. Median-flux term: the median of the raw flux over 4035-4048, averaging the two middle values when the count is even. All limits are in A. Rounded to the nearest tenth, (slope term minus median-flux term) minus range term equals -21.7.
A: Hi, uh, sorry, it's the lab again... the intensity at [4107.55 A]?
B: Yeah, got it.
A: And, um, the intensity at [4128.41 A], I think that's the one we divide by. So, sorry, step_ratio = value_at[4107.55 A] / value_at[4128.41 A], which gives 1.0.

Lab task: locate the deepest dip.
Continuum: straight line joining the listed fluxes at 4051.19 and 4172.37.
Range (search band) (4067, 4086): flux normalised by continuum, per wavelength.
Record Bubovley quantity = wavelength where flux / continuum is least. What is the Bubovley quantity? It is 4071.76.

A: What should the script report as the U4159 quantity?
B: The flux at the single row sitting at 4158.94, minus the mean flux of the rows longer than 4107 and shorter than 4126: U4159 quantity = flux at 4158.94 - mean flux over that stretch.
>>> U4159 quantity 3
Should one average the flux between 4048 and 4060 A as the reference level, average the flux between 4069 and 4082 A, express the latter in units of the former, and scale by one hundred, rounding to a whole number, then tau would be 96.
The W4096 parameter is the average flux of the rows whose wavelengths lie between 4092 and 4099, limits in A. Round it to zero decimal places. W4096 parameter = 26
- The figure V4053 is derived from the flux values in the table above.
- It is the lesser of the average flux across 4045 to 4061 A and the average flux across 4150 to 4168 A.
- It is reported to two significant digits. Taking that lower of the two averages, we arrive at 20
